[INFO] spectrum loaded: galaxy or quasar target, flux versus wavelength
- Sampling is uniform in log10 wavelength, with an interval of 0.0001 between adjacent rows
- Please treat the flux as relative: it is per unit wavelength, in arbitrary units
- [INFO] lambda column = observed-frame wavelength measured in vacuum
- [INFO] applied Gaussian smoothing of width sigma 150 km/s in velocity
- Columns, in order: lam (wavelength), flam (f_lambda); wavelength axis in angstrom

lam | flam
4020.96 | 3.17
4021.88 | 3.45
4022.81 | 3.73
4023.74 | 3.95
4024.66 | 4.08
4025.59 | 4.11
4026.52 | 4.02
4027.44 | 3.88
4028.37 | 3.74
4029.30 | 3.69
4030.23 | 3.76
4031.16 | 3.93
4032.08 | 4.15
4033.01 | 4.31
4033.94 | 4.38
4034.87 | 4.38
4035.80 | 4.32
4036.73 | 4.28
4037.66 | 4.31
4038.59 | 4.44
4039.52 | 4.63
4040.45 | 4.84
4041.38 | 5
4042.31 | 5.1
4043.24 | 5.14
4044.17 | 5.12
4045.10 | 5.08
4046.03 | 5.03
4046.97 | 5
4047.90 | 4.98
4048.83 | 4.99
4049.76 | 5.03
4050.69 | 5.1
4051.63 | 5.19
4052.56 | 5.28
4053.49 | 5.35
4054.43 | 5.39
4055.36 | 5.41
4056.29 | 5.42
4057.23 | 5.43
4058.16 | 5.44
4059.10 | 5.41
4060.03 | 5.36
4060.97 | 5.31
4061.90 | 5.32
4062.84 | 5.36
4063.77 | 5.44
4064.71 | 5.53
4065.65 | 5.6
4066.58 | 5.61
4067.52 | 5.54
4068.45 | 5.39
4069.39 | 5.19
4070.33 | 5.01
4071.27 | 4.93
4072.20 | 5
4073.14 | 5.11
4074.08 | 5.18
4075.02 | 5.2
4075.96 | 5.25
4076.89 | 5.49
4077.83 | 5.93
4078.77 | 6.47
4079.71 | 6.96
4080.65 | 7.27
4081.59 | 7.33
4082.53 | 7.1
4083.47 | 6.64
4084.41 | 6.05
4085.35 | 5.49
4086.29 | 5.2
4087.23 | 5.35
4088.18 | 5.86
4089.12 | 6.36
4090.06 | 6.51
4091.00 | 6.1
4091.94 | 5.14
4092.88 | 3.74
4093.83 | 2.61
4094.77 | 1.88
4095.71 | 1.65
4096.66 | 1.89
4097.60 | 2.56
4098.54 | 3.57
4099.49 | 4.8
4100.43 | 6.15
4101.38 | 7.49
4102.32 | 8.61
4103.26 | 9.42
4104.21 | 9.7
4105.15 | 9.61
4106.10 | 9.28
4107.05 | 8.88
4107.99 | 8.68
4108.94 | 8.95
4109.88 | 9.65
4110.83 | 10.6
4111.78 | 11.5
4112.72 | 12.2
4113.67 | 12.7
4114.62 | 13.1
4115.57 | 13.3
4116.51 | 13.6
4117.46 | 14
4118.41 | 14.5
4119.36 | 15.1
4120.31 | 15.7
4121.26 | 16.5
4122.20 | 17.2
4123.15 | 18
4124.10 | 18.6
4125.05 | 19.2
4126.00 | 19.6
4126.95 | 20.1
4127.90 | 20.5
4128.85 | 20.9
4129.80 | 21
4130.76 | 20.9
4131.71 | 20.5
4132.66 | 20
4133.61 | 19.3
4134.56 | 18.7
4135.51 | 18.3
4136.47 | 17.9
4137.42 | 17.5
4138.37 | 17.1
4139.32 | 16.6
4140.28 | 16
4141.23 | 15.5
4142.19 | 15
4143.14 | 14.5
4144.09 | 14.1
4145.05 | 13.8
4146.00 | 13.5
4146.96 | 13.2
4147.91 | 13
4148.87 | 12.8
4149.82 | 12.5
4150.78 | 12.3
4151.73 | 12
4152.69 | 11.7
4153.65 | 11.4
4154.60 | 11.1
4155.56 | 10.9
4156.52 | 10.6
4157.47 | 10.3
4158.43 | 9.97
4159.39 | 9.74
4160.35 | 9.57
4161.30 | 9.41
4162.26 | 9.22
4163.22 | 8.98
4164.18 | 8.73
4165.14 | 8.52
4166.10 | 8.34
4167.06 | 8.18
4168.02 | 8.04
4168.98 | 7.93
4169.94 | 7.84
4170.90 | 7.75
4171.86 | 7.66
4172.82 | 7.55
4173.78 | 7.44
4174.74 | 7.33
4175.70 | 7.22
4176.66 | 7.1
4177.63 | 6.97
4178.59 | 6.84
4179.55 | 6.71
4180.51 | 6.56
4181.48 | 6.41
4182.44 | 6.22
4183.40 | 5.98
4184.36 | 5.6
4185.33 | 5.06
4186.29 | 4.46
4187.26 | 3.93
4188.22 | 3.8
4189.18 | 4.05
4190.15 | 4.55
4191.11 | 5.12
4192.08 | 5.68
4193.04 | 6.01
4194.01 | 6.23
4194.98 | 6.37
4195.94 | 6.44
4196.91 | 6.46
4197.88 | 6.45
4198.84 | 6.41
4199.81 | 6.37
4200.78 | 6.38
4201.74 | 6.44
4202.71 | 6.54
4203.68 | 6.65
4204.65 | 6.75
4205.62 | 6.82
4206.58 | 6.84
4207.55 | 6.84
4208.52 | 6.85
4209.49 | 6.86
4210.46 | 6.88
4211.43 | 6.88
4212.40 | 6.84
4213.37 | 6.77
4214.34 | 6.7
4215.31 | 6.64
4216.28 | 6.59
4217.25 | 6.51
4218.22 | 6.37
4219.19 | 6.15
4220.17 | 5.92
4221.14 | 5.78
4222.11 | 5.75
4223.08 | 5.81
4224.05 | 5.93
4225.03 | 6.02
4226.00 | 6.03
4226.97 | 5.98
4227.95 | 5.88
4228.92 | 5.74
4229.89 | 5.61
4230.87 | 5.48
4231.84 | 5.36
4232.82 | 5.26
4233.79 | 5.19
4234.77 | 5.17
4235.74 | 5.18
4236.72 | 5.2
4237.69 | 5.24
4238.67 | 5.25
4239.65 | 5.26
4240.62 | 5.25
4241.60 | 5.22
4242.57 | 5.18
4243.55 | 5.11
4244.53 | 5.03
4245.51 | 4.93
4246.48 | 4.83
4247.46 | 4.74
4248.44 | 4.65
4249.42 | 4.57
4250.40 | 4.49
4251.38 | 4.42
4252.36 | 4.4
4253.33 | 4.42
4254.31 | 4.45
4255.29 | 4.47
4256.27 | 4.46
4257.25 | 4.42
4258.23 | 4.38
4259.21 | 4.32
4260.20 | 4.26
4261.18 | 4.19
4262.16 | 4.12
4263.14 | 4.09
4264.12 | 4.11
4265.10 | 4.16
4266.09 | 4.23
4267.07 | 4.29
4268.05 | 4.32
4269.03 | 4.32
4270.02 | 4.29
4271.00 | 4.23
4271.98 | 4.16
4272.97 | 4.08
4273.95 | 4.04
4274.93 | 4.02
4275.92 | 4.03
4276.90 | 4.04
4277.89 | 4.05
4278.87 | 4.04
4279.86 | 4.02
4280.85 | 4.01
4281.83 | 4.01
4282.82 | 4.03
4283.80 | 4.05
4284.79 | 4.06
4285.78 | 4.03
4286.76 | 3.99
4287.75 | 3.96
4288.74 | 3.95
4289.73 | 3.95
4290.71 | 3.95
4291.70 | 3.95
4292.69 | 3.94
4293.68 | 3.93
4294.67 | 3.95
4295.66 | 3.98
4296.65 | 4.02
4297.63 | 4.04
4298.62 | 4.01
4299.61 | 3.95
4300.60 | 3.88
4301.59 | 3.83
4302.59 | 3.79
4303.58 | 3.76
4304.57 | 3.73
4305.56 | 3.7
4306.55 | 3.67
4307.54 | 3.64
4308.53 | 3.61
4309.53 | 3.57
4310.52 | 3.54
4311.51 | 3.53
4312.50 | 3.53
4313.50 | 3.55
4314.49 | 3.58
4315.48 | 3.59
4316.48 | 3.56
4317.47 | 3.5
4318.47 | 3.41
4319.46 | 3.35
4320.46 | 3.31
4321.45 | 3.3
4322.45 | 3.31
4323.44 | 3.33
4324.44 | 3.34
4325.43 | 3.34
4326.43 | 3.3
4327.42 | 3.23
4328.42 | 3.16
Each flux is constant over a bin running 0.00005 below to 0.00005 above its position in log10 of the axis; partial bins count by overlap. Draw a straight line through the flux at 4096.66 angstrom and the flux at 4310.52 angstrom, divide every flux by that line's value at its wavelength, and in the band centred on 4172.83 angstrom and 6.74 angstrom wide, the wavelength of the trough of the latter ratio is 4175.70 angstrom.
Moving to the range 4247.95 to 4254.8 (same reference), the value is 4252.36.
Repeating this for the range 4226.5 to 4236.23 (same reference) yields 4235.74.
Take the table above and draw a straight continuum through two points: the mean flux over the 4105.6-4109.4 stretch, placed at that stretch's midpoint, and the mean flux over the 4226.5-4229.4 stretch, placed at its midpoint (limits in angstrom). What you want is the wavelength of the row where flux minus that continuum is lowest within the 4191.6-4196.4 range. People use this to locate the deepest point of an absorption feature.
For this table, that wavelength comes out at 4192.08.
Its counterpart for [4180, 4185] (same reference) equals 4184.36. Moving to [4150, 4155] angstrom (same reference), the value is 4154.60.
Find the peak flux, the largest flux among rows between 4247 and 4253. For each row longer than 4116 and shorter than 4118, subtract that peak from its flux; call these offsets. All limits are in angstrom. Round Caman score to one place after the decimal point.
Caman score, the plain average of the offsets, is 9.1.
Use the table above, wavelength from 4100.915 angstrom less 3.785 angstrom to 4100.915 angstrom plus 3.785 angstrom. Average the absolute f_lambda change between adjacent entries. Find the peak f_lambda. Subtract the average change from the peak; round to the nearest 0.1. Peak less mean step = 8.7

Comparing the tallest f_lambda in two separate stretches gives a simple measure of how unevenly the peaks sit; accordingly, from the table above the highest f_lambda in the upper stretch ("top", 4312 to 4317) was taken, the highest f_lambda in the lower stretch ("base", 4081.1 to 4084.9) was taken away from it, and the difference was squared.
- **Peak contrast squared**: 14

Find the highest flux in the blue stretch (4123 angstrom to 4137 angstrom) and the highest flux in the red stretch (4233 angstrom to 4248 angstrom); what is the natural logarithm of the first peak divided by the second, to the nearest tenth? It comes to 1.4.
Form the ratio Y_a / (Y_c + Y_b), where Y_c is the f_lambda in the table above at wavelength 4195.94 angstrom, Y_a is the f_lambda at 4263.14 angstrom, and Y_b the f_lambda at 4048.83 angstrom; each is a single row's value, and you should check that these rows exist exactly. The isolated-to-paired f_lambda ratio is 0.36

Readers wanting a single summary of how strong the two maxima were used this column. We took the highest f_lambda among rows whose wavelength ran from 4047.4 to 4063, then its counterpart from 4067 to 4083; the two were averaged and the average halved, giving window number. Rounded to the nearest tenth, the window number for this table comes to 3.2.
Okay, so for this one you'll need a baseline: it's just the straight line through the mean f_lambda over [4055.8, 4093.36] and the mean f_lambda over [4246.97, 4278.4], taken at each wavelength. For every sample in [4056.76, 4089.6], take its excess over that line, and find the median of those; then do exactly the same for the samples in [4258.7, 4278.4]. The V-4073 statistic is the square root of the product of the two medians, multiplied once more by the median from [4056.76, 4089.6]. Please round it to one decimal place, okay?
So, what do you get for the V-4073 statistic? -0.1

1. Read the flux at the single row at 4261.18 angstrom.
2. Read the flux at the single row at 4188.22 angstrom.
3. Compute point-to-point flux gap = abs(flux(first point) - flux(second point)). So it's 0.39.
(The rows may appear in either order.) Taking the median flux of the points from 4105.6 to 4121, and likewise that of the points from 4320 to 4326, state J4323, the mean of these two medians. 7.9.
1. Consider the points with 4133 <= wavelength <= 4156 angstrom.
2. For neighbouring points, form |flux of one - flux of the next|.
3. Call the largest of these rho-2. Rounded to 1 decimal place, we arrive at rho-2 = 0.6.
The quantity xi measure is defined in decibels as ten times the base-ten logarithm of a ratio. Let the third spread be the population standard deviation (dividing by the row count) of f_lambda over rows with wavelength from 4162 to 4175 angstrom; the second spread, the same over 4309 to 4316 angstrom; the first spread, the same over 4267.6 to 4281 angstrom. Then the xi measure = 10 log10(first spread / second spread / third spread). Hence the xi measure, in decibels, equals 10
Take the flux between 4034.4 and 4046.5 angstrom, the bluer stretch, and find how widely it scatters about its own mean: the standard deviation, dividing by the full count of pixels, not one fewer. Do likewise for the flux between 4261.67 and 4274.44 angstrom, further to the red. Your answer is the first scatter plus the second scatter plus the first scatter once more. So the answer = 0.8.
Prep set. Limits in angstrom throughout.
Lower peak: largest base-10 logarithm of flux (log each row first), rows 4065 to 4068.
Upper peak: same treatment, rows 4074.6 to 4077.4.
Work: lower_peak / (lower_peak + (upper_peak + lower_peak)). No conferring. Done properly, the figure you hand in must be 0.335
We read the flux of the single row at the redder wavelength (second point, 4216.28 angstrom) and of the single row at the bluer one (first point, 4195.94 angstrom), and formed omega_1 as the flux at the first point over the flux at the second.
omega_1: 0.98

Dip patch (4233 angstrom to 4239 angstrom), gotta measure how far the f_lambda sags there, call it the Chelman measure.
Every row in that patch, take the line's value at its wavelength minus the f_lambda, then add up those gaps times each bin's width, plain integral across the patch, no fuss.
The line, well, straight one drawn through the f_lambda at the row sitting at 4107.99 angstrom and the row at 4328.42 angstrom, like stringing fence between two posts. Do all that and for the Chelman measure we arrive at 2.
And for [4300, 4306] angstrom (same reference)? 0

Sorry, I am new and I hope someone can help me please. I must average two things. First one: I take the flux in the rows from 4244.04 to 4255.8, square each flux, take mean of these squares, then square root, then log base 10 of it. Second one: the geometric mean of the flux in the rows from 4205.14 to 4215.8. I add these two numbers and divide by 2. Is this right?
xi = 3.7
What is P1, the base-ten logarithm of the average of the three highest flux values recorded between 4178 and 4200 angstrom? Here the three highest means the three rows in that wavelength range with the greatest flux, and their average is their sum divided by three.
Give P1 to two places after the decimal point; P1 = 0.83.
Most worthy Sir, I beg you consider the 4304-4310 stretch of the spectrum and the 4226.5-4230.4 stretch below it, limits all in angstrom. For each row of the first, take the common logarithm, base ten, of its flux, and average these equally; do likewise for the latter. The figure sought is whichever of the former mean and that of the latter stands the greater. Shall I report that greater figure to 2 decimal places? 0.76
